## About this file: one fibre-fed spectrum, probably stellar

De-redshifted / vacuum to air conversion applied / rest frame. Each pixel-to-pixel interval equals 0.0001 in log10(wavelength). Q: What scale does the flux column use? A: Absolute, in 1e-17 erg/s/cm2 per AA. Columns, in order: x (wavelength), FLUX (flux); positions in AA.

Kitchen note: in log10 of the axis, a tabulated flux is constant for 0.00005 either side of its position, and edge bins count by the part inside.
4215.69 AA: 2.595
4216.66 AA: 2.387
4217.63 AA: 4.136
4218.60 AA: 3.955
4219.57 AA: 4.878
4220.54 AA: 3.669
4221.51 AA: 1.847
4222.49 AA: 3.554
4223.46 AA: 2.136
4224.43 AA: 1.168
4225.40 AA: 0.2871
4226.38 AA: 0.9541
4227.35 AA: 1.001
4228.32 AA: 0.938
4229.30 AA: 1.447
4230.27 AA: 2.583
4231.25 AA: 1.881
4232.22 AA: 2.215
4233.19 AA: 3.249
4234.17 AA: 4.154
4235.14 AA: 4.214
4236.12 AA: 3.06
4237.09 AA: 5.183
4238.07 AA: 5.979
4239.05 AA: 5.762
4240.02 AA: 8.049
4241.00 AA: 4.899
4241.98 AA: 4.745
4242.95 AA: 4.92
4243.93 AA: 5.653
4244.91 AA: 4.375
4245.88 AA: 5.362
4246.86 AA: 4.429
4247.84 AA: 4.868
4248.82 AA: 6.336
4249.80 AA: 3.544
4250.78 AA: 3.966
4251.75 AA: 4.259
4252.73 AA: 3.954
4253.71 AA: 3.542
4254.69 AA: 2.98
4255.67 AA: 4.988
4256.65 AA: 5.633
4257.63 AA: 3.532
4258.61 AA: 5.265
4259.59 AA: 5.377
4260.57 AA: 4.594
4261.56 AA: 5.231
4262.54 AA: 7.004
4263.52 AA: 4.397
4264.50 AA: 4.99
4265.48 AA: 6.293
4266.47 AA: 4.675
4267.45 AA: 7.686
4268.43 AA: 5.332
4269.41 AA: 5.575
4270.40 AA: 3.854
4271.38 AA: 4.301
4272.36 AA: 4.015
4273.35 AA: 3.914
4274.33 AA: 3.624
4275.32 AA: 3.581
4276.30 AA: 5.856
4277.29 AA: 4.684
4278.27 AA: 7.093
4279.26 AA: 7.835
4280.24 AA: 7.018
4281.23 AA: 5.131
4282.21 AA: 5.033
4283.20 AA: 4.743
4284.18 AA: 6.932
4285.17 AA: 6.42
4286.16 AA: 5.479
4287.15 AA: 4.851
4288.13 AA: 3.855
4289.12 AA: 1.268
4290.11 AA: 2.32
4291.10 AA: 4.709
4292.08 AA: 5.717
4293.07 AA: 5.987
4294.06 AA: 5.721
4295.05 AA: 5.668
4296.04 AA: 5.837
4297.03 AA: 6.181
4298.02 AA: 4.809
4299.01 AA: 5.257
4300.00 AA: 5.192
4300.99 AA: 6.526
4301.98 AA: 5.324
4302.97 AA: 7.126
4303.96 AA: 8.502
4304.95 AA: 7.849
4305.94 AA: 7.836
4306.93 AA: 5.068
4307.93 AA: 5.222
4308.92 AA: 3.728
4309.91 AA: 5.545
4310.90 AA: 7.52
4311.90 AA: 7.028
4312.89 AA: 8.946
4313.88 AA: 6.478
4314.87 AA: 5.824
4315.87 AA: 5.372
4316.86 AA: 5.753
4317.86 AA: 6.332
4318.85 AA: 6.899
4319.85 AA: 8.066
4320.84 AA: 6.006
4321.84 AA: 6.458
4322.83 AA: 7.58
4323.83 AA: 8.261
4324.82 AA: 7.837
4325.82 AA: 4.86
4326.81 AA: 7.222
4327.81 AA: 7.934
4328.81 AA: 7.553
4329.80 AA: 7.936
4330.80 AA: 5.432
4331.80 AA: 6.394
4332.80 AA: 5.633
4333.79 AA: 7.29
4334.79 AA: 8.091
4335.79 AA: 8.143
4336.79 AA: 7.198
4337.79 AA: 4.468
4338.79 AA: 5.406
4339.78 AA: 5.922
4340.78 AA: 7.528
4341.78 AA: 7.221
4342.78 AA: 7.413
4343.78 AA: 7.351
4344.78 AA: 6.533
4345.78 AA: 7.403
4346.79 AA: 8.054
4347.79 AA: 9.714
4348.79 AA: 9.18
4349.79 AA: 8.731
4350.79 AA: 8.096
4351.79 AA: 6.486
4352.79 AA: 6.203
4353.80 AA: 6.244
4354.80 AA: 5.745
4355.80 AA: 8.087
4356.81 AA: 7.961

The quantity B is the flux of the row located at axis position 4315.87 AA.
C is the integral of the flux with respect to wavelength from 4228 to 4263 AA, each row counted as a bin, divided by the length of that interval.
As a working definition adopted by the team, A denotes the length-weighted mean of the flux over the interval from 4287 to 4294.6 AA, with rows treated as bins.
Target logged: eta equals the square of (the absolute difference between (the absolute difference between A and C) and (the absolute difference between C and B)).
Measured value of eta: 0.7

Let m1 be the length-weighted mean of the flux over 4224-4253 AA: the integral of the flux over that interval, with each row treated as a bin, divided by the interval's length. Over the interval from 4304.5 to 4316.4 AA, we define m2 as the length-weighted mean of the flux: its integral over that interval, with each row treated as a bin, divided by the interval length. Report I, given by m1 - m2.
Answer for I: -2.6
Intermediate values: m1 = 3.8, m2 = 6.4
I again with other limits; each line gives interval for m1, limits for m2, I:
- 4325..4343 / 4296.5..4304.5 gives 0.6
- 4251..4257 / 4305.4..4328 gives -2.4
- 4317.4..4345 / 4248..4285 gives 1.8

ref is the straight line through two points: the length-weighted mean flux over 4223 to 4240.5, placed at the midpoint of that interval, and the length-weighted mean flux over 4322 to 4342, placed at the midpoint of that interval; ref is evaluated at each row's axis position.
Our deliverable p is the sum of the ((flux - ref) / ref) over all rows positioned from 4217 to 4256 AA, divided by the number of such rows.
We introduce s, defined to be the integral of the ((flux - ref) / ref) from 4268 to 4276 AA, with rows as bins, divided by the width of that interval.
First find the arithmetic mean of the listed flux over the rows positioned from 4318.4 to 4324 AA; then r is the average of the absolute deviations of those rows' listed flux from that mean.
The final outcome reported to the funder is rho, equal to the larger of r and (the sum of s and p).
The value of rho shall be 0.76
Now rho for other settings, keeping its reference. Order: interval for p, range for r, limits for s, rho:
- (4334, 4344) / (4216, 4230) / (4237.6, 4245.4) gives 1.24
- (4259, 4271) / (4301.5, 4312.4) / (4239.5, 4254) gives 1.32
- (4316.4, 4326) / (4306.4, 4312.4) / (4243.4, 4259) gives 1.06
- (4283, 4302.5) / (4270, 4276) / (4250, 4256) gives 0.20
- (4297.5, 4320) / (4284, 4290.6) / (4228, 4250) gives 1.68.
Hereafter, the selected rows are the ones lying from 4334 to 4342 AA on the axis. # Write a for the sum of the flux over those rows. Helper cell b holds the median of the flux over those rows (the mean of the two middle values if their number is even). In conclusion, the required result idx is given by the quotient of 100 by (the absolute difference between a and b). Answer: 2.1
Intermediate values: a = 54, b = 7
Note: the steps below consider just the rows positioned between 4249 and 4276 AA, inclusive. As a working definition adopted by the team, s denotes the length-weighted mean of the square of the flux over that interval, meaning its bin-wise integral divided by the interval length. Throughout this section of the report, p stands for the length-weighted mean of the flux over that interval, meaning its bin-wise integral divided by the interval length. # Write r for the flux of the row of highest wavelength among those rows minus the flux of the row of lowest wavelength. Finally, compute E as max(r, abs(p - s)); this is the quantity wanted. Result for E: 19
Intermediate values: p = 5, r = 0.0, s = 23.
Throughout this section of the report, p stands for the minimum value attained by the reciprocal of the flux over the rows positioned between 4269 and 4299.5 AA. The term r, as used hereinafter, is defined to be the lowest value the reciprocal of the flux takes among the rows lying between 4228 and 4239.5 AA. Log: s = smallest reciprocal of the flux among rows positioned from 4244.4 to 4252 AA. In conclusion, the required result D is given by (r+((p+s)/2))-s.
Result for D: 0.15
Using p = 0.128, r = 0.167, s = 0.158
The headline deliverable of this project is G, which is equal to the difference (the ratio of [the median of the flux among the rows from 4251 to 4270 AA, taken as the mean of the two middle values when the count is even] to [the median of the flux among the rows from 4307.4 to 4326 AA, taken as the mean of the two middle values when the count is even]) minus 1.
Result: -0.2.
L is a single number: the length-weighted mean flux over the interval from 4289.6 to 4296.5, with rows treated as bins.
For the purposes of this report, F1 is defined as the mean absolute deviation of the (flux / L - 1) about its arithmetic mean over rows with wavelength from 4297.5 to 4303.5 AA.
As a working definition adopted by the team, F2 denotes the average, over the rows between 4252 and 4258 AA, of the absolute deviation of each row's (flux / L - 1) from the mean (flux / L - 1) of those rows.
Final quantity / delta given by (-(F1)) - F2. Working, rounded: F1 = 0.146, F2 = 0.16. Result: -0.303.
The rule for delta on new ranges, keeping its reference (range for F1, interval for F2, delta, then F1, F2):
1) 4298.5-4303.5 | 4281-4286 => -0.307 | 0.147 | 0.16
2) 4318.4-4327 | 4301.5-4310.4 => -0.442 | 0.167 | 0.27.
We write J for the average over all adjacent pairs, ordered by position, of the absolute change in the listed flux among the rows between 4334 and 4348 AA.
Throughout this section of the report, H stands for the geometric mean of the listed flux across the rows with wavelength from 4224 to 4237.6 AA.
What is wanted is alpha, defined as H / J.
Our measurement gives 2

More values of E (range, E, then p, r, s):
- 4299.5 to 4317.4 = 36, 6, 0.6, 43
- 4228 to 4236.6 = 6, 3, 2.1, 8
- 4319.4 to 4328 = 45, 7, -0.1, 52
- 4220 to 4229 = 3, 2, -2.7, 4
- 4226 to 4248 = 15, 4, 3.9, 19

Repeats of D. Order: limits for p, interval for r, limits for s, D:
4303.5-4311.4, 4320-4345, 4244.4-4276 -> 0.11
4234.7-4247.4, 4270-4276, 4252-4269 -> 0.23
